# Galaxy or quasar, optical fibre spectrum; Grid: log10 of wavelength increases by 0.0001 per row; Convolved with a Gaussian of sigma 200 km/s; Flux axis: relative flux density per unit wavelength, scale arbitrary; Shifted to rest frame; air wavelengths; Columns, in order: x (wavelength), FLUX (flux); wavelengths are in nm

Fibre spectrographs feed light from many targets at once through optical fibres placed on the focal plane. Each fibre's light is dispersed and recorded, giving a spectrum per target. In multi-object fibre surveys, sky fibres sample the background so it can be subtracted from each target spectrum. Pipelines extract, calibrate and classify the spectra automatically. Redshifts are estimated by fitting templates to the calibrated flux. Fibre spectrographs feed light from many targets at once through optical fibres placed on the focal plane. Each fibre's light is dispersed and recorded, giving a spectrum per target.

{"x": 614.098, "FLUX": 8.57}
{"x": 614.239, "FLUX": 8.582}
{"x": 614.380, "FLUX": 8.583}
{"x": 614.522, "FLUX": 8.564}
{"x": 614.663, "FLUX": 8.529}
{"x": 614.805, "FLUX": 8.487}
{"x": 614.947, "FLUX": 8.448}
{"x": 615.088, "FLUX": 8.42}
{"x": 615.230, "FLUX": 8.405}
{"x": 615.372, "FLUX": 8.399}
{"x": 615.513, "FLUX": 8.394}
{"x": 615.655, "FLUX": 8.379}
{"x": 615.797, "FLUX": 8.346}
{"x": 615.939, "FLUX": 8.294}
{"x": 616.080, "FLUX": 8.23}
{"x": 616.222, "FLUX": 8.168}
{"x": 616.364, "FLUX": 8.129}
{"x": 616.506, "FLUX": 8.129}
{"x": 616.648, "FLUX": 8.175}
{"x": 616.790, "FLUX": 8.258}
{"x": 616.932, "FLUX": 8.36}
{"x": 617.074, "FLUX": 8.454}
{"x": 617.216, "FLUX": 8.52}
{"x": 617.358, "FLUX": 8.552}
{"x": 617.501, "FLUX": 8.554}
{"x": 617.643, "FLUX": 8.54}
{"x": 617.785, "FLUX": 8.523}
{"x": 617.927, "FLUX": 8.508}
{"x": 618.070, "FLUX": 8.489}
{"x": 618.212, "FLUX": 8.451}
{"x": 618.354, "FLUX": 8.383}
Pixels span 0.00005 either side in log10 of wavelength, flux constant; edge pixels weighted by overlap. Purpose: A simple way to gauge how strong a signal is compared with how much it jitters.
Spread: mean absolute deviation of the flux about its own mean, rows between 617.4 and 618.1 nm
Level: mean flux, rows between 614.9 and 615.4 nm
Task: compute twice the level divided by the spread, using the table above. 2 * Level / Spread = 866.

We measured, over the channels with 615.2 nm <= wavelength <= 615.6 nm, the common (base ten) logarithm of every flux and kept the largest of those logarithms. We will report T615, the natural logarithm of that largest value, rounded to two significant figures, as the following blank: -0.078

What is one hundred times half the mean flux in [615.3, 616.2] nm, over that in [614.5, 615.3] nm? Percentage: 49.2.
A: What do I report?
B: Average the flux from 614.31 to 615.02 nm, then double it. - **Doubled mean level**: 17.0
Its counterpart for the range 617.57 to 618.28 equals 17.0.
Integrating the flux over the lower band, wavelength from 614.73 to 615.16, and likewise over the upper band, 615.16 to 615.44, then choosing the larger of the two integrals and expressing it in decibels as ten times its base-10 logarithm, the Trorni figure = 5.6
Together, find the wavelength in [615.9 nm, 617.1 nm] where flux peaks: 617.074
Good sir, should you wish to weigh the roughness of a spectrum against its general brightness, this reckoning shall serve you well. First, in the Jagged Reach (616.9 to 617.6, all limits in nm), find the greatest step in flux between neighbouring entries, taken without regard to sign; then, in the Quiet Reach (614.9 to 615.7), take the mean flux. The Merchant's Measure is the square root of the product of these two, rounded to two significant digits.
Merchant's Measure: 0.89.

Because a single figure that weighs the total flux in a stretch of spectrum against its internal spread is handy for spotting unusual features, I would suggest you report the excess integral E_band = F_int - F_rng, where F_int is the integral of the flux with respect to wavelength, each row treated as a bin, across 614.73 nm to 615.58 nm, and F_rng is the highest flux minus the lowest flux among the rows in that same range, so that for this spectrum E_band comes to 7.07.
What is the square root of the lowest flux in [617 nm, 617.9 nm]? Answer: 2.91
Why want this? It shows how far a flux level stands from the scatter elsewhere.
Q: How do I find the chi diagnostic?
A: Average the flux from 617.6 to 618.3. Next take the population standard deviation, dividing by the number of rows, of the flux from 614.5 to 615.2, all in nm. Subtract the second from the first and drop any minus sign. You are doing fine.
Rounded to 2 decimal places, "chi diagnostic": 8.45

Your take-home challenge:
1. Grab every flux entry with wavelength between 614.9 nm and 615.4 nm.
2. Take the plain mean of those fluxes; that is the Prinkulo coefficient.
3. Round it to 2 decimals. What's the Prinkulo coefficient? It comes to 8.42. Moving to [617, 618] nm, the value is 8.52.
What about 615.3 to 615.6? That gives 8.40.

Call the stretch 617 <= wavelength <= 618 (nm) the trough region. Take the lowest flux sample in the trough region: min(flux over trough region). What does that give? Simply 8.454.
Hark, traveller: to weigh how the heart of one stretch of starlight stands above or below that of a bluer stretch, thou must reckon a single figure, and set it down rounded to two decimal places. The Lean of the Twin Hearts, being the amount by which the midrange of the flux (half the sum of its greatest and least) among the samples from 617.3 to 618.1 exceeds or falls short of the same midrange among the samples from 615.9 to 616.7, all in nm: 0.31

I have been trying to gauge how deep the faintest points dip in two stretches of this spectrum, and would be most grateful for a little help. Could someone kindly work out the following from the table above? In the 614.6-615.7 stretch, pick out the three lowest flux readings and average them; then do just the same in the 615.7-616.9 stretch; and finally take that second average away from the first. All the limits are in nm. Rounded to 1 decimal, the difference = 0.2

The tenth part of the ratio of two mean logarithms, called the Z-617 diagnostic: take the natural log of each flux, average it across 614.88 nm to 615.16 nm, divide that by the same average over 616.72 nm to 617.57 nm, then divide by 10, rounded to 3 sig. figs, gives 0.100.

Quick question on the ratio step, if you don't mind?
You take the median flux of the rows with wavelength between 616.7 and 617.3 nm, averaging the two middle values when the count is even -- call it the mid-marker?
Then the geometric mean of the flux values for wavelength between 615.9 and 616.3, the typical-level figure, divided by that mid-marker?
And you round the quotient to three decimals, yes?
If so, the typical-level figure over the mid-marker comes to 0.979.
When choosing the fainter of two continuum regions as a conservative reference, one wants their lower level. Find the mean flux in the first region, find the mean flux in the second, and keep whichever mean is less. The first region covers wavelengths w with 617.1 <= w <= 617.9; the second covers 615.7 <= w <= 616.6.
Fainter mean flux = 8.22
